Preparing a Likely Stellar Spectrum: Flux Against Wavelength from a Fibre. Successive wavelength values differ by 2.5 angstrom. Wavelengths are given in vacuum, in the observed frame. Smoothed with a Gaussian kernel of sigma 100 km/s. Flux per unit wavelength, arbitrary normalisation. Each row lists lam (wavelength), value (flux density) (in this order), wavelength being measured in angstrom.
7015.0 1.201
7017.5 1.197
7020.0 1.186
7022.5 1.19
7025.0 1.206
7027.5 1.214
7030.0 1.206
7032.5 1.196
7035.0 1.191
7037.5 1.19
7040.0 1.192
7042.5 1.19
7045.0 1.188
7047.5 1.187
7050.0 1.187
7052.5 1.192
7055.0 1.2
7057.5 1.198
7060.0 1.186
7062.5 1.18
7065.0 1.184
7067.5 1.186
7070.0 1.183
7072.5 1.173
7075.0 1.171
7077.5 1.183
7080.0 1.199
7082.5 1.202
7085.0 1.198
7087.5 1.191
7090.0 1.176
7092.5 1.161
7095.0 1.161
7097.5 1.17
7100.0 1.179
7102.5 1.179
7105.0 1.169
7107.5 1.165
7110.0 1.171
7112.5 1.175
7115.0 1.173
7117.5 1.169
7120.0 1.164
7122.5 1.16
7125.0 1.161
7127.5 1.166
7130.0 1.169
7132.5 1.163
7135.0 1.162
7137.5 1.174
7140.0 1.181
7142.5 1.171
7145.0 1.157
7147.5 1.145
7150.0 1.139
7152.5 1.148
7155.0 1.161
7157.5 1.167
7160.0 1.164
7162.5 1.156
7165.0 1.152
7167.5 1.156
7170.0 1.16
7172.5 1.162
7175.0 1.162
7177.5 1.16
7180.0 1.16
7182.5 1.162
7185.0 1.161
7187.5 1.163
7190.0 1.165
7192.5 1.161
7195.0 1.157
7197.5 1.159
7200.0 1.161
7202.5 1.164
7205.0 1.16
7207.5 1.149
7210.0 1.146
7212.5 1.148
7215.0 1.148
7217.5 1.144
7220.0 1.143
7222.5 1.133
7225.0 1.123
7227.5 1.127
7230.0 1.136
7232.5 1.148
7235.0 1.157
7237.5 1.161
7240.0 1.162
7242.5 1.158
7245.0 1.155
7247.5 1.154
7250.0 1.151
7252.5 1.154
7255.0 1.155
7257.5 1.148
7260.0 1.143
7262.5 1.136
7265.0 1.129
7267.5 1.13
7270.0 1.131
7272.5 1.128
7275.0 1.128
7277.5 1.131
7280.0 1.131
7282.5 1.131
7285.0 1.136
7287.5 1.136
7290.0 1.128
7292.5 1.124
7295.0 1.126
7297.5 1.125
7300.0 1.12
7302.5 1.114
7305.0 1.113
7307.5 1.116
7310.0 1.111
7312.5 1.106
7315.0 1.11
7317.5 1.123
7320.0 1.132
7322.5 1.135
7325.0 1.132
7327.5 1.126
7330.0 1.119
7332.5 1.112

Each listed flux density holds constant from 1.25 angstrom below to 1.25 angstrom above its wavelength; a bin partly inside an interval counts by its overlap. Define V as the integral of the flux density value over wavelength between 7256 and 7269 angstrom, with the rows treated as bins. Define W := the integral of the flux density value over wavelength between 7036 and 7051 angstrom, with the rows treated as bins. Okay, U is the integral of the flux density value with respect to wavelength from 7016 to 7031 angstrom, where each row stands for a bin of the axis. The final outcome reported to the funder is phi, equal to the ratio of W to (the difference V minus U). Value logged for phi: -6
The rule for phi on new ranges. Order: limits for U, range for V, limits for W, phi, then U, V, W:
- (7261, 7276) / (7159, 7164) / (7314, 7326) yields -1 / 17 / 6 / 14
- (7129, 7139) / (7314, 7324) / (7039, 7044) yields -14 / 12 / 11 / 6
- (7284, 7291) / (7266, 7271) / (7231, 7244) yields -7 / 8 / 6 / 15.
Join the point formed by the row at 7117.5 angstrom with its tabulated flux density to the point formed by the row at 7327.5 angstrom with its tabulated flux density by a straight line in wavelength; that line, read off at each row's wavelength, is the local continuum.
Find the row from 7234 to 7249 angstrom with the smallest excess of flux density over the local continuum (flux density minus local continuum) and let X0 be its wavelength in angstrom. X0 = 7247.5 angstrom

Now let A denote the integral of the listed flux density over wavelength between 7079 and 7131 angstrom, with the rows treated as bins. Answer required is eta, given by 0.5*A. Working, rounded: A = 61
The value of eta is 31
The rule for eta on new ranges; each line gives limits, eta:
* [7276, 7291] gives 8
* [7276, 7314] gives 21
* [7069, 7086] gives 10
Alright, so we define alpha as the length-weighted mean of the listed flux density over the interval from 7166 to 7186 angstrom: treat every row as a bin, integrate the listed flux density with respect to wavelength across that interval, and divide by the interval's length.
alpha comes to 1.16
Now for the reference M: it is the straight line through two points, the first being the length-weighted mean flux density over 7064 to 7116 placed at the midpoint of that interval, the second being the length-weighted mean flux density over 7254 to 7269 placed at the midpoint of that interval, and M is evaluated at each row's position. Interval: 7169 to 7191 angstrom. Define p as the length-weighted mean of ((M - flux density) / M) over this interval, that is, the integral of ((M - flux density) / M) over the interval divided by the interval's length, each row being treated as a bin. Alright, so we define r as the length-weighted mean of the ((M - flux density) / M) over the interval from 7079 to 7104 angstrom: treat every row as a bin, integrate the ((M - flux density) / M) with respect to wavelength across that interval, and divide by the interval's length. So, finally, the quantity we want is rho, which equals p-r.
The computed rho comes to 0.000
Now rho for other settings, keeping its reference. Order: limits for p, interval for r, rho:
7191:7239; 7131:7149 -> -0.001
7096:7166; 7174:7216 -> 0.007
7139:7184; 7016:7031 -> 0.008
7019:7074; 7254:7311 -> -0.008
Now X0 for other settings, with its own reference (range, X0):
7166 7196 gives 7167.5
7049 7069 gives 7062.5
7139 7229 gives 7225.0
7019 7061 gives 7020.0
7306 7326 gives 7312.5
